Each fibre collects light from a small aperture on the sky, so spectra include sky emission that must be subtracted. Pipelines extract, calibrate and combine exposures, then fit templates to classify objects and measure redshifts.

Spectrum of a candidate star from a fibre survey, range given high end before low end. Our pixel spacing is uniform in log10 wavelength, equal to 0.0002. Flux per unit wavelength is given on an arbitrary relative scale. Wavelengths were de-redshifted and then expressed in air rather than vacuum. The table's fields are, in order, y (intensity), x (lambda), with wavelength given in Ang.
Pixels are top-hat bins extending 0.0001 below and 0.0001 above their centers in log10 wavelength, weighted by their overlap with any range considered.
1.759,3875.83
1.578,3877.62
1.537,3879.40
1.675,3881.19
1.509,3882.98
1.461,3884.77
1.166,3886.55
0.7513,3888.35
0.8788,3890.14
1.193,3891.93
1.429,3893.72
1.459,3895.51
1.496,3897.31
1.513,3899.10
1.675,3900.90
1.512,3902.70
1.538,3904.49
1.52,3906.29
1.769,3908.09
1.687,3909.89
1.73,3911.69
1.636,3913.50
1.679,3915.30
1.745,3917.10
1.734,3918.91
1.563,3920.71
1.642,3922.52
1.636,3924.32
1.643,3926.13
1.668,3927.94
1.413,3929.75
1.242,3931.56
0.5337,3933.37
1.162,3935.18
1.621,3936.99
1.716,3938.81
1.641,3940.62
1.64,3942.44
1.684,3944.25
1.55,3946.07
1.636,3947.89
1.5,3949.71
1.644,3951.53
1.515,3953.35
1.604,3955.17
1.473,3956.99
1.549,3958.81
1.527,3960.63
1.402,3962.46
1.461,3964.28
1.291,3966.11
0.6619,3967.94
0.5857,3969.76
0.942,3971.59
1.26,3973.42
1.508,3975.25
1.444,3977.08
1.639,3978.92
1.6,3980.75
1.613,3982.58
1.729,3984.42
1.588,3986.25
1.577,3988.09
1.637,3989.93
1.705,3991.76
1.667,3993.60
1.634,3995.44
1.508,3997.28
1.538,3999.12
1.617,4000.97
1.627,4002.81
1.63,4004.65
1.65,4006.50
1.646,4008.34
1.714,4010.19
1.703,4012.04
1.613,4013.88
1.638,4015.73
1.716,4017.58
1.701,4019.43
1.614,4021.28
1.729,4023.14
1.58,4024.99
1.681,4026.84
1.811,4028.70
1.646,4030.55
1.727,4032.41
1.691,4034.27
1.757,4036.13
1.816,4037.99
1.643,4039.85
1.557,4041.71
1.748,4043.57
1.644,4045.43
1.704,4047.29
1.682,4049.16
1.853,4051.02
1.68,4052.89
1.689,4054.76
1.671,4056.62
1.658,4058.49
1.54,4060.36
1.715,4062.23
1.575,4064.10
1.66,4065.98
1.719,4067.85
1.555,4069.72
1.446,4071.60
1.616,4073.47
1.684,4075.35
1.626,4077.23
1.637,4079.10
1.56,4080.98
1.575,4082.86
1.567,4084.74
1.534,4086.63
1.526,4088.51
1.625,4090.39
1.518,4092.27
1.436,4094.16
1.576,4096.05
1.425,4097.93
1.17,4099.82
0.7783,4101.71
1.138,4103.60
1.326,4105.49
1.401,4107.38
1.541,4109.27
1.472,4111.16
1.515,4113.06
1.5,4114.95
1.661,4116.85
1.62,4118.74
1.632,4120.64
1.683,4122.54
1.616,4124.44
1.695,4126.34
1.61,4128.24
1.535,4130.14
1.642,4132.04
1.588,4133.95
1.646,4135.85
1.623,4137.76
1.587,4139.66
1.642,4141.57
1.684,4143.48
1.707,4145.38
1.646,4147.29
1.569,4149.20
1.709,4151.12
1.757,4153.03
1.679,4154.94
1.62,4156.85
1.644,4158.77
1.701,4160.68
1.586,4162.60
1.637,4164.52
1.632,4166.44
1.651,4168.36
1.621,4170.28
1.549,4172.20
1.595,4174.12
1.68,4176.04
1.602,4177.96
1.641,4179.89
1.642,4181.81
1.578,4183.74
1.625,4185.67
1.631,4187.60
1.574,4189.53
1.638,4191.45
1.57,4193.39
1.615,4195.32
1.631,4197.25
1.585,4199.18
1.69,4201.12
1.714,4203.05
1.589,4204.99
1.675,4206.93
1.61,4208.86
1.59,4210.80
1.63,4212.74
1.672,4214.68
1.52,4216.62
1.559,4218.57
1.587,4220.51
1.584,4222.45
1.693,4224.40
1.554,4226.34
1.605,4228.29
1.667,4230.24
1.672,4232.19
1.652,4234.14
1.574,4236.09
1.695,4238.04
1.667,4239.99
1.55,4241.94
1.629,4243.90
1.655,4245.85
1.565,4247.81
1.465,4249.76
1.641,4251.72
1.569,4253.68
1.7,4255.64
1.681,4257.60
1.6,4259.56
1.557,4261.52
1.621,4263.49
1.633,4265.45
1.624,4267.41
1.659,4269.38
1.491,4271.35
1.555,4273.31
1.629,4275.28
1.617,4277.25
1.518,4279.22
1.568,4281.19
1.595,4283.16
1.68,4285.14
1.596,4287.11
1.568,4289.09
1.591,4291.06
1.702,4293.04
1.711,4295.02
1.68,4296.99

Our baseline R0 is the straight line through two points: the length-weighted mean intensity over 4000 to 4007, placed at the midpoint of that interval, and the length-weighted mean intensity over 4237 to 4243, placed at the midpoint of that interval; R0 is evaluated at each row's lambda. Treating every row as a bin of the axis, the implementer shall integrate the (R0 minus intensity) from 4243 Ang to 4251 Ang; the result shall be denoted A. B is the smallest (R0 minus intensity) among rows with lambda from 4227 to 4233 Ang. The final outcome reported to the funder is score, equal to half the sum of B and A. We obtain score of 0.2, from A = 0.46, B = -0.04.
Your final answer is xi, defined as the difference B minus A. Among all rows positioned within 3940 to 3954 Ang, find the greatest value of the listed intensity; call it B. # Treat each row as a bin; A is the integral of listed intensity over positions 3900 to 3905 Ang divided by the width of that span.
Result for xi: 0.105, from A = 1.58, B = 1.684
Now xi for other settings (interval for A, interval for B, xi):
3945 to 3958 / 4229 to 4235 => 0.111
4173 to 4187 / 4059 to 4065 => 0.092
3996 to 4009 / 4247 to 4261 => 0.098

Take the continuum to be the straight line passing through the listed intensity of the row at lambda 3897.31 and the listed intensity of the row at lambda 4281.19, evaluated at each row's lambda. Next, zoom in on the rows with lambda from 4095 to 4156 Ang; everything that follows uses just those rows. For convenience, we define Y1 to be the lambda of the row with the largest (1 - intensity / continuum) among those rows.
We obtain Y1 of 4101.71 Ang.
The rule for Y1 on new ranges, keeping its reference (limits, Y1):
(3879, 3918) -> 3888.35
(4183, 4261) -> 4249.76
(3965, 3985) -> 3969.76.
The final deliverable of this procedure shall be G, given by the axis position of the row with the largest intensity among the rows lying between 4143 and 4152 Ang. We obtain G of 4151.12 Ang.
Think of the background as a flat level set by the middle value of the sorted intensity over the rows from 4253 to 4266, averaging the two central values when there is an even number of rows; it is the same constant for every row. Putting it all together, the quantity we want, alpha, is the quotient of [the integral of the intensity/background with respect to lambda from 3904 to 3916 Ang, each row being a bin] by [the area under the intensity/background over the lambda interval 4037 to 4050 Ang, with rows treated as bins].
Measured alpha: 0.91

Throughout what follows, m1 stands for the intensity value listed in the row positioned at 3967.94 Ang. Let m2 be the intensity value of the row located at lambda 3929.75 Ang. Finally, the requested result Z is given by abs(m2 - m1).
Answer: 0.75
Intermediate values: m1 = 0.6619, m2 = 1.413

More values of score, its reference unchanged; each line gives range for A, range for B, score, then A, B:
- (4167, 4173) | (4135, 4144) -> 0.0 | 0.14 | -0.05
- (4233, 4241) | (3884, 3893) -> 0.0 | -0.08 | 0.16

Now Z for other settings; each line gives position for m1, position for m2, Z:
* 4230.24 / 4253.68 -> 0.10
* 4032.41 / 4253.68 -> 0.16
